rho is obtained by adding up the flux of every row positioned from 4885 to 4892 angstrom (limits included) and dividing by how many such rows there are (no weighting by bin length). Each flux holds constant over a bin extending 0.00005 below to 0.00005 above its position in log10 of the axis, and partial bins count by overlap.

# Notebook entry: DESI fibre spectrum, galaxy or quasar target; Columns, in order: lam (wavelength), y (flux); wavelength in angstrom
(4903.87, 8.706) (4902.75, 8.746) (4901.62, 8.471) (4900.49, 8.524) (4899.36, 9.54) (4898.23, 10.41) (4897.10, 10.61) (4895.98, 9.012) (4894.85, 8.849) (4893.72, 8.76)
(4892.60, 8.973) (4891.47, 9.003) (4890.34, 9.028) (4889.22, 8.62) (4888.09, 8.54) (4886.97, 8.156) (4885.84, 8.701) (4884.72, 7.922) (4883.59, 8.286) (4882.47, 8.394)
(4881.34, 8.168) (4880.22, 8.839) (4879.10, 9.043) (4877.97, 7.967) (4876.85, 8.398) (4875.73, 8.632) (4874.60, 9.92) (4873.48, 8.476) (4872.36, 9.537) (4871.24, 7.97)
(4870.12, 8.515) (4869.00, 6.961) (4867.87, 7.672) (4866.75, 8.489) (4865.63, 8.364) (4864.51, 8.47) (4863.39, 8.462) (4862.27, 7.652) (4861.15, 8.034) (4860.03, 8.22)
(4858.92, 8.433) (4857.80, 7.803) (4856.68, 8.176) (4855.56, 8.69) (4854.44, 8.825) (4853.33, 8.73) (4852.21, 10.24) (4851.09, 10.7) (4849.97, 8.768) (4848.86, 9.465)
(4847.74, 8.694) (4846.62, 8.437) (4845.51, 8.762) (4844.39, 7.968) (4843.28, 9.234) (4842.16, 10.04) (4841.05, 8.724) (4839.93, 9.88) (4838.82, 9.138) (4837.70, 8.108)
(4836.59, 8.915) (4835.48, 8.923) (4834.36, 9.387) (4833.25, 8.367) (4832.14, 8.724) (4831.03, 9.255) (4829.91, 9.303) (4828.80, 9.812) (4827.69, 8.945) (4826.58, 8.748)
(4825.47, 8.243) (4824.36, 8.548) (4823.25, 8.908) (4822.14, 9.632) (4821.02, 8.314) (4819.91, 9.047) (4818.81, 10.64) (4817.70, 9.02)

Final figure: 8.67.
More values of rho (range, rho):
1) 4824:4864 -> 8.84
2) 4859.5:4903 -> 8.62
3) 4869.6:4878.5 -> 8.68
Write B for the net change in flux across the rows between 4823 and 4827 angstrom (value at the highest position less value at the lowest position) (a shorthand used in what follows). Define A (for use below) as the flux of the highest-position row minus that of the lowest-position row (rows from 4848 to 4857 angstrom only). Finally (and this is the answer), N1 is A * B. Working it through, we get 0.21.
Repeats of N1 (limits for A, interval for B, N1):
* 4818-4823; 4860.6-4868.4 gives 0.36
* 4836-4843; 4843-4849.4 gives 0.26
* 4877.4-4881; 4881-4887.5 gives -0.01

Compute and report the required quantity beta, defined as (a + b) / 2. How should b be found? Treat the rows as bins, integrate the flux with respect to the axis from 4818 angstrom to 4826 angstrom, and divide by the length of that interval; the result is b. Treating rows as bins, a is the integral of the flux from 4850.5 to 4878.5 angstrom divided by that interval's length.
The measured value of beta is 8.79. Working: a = 8.53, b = 9.05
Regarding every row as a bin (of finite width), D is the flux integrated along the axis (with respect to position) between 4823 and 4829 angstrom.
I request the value 53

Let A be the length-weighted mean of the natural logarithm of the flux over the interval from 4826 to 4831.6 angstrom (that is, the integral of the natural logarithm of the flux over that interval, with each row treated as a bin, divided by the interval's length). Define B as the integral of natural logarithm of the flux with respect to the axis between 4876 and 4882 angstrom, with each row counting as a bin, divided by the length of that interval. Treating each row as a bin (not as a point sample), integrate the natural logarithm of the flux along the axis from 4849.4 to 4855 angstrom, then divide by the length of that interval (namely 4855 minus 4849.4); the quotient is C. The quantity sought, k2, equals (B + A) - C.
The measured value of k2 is 2.11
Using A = 2.22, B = 2.14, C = 2.24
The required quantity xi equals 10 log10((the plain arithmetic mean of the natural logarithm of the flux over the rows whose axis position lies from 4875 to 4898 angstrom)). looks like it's 3.346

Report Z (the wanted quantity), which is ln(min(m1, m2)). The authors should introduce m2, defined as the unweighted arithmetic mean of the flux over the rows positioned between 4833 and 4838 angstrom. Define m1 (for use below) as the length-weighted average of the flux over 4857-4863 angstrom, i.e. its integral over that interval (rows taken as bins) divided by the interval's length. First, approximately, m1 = 8.05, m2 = 8.74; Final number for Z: 2.09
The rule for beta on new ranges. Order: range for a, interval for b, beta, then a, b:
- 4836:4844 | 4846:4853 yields 9.24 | 9.13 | 9.35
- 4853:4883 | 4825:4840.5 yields 8.69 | 8.40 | 8.99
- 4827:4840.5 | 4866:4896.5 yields 8.80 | 9.06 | 8.55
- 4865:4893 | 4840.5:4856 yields 8.80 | 8.50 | 9.10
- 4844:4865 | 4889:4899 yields 8.97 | 8.67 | 9.28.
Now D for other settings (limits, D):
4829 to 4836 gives 63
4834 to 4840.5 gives 59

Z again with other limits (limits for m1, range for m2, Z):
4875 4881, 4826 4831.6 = 2.15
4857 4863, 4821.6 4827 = 2.09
